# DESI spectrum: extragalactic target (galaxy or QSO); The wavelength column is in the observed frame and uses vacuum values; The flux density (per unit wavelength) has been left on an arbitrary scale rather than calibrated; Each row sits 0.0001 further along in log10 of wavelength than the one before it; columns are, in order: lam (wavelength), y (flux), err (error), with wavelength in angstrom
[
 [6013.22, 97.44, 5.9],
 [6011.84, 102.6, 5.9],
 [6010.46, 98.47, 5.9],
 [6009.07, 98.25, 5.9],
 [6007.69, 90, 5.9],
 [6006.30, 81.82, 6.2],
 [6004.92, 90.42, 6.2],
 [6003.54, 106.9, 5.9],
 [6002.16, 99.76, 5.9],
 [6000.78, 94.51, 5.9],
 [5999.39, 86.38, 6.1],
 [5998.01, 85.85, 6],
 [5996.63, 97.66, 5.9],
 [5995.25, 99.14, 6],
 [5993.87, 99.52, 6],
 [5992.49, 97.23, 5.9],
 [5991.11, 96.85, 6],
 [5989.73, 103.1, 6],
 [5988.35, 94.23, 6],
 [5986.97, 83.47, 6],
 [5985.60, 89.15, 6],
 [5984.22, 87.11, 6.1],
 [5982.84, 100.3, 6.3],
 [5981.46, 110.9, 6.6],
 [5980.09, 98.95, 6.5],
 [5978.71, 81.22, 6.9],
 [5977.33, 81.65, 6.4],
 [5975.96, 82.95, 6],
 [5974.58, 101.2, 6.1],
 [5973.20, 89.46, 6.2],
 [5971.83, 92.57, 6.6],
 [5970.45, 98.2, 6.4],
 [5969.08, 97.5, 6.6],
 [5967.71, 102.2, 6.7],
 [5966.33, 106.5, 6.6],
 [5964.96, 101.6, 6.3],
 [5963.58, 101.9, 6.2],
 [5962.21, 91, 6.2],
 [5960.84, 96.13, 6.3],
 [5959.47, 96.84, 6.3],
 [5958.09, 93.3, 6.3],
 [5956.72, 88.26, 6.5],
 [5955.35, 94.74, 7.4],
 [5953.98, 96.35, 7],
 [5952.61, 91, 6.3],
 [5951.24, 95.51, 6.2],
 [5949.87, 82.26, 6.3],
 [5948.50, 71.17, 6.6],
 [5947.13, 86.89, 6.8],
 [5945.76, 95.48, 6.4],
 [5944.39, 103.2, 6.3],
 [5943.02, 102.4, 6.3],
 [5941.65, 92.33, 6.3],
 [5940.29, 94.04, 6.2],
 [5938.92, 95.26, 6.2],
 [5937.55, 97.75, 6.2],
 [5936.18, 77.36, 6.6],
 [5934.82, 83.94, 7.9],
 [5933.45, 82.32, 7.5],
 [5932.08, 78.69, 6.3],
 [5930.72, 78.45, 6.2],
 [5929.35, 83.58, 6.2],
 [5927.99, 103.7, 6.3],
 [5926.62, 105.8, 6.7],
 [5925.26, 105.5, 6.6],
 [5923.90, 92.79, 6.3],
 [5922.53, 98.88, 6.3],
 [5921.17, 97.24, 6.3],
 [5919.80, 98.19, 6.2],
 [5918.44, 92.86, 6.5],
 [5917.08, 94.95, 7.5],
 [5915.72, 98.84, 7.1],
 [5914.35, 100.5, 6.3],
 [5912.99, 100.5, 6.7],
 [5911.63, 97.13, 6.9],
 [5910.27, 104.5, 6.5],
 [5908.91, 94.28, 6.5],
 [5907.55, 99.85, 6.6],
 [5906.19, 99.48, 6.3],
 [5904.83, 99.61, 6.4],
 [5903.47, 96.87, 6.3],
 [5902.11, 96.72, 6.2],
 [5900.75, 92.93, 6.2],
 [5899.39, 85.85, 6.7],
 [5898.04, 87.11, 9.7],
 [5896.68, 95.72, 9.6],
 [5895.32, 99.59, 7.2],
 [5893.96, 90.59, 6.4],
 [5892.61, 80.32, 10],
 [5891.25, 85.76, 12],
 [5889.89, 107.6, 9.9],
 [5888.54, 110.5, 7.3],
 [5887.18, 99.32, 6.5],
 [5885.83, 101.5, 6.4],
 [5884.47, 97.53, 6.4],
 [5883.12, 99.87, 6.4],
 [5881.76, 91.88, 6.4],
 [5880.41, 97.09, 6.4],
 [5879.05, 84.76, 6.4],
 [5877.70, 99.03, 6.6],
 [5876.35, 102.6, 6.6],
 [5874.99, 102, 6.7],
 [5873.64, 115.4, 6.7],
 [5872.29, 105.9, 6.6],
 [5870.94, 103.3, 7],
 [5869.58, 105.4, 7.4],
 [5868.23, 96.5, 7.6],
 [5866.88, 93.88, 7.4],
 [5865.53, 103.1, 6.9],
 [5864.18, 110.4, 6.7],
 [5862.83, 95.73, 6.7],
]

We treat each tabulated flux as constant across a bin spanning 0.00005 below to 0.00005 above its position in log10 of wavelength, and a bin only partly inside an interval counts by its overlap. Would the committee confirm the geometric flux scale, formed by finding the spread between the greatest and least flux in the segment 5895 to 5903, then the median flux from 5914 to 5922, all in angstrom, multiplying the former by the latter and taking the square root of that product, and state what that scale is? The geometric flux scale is 37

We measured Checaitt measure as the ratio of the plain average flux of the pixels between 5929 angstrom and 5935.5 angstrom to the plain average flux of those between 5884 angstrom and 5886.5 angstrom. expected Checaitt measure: 0.82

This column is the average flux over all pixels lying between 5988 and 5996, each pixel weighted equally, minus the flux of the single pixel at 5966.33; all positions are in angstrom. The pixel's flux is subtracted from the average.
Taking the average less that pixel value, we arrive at -8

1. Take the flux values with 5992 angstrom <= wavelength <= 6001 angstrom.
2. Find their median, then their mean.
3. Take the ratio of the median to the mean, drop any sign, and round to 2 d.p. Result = 1.03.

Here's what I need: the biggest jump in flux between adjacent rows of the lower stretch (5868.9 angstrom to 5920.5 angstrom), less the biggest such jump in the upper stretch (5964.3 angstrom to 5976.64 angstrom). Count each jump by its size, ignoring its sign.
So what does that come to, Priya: 3.6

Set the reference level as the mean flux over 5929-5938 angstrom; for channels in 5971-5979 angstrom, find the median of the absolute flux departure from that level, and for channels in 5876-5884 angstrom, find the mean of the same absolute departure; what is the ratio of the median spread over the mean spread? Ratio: 0.3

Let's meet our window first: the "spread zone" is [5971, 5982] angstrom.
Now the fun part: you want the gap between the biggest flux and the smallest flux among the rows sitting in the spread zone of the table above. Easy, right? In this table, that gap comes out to 30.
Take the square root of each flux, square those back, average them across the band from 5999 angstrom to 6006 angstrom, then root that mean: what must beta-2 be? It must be 9.78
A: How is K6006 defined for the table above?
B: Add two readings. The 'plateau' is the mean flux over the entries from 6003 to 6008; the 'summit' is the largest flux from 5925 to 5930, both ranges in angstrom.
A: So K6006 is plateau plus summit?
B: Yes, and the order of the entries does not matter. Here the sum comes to 198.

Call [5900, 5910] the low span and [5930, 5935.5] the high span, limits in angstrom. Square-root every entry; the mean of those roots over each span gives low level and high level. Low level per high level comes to 1.10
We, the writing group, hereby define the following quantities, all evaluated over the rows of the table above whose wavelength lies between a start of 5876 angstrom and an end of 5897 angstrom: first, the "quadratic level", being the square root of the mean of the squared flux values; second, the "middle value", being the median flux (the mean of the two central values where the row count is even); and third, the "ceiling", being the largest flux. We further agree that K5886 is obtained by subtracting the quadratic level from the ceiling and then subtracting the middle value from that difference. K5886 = -85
